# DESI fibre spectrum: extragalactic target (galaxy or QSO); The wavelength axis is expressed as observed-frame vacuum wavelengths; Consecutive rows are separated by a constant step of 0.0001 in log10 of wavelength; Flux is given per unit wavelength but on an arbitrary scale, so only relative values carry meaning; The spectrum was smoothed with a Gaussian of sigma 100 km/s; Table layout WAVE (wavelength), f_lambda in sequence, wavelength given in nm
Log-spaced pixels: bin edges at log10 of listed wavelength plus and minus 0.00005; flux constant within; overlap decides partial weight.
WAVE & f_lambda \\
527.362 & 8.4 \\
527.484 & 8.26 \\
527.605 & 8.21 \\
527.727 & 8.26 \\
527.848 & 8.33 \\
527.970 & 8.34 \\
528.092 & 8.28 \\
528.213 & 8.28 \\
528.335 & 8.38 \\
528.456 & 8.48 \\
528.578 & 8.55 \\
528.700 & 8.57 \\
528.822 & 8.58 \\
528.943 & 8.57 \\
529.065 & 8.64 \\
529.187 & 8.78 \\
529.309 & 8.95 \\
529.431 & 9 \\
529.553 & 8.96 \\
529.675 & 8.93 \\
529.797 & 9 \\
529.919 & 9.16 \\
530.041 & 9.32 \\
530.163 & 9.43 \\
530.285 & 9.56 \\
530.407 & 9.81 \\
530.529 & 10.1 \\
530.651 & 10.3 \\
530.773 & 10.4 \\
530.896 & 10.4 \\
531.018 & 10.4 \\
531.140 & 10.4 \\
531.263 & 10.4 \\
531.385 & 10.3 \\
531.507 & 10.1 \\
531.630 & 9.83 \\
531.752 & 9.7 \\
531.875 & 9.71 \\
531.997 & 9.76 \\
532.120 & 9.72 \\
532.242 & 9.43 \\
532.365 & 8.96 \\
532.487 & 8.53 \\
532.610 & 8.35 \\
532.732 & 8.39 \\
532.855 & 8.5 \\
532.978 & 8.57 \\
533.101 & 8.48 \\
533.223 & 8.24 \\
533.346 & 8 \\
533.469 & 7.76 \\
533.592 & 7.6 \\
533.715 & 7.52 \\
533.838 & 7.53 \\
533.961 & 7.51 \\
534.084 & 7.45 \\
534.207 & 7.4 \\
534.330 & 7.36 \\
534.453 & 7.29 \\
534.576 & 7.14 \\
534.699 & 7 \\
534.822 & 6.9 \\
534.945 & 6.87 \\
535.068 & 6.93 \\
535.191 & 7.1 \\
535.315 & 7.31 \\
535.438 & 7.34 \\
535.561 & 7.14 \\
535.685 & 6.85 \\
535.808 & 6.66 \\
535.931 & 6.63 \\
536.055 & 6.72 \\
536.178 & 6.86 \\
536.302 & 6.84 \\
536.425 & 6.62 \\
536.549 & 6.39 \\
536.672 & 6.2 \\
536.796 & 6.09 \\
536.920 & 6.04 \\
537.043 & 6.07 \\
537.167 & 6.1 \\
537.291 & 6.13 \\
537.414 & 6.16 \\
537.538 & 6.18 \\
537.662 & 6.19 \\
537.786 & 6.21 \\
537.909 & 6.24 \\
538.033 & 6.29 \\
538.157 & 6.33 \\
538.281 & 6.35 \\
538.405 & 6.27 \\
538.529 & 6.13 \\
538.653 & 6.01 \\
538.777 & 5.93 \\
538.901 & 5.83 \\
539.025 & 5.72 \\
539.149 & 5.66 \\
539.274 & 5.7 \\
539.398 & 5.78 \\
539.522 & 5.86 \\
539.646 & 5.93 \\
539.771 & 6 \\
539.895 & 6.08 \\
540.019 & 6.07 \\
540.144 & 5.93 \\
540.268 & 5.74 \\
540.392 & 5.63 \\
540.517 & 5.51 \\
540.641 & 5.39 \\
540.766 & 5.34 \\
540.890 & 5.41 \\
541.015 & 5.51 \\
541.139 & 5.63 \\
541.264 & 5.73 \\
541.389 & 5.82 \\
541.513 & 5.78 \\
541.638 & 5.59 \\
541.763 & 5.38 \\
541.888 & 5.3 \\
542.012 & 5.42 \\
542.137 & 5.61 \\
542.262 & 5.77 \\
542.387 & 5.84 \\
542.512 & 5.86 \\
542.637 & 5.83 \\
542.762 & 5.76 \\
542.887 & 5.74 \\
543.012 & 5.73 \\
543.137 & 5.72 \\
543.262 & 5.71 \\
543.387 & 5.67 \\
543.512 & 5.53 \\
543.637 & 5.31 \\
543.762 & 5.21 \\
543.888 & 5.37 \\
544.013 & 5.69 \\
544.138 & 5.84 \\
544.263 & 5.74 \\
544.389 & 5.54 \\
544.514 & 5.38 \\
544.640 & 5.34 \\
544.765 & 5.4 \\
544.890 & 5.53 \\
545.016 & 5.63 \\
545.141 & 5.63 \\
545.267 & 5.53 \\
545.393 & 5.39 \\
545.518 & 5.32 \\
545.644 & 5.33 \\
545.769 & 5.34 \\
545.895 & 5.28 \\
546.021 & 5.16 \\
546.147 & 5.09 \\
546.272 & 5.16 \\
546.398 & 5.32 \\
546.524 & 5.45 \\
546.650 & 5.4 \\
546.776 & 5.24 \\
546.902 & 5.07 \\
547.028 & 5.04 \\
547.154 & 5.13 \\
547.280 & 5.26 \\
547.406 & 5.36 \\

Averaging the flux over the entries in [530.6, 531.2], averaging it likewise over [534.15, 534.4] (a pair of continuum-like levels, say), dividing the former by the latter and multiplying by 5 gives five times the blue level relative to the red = 7.0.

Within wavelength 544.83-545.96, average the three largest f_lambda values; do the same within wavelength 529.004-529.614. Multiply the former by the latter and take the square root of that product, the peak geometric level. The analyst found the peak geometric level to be 7.1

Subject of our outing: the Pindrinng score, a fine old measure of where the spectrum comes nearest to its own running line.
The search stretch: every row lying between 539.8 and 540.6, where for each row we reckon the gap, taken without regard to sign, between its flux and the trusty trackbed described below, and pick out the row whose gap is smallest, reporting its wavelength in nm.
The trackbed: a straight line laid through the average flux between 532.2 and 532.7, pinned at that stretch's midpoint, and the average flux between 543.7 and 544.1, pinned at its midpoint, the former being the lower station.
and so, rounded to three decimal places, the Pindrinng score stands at 540.019 nm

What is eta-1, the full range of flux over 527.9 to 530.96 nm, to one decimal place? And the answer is 2.1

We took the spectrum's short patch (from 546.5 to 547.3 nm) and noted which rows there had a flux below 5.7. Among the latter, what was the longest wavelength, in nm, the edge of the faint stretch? 547.280 nm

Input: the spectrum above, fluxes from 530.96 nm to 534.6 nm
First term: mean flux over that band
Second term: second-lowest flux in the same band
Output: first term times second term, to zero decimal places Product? 63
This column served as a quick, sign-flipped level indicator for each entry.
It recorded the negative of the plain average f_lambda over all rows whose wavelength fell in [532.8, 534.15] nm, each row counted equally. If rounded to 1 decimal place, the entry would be -7.9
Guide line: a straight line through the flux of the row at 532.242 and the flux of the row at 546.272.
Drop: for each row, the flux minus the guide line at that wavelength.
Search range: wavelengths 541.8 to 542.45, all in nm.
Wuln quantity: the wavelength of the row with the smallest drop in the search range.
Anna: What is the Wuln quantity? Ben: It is 541.888 nm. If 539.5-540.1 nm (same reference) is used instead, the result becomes 539.522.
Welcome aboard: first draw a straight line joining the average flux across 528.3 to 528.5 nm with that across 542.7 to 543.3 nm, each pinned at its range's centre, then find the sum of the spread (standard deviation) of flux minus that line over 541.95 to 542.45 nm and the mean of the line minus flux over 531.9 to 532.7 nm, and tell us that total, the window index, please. -1.2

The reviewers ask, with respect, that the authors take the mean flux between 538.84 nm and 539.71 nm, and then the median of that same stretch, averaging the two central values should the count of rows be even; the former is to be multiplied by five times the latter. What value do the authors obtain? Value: 167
